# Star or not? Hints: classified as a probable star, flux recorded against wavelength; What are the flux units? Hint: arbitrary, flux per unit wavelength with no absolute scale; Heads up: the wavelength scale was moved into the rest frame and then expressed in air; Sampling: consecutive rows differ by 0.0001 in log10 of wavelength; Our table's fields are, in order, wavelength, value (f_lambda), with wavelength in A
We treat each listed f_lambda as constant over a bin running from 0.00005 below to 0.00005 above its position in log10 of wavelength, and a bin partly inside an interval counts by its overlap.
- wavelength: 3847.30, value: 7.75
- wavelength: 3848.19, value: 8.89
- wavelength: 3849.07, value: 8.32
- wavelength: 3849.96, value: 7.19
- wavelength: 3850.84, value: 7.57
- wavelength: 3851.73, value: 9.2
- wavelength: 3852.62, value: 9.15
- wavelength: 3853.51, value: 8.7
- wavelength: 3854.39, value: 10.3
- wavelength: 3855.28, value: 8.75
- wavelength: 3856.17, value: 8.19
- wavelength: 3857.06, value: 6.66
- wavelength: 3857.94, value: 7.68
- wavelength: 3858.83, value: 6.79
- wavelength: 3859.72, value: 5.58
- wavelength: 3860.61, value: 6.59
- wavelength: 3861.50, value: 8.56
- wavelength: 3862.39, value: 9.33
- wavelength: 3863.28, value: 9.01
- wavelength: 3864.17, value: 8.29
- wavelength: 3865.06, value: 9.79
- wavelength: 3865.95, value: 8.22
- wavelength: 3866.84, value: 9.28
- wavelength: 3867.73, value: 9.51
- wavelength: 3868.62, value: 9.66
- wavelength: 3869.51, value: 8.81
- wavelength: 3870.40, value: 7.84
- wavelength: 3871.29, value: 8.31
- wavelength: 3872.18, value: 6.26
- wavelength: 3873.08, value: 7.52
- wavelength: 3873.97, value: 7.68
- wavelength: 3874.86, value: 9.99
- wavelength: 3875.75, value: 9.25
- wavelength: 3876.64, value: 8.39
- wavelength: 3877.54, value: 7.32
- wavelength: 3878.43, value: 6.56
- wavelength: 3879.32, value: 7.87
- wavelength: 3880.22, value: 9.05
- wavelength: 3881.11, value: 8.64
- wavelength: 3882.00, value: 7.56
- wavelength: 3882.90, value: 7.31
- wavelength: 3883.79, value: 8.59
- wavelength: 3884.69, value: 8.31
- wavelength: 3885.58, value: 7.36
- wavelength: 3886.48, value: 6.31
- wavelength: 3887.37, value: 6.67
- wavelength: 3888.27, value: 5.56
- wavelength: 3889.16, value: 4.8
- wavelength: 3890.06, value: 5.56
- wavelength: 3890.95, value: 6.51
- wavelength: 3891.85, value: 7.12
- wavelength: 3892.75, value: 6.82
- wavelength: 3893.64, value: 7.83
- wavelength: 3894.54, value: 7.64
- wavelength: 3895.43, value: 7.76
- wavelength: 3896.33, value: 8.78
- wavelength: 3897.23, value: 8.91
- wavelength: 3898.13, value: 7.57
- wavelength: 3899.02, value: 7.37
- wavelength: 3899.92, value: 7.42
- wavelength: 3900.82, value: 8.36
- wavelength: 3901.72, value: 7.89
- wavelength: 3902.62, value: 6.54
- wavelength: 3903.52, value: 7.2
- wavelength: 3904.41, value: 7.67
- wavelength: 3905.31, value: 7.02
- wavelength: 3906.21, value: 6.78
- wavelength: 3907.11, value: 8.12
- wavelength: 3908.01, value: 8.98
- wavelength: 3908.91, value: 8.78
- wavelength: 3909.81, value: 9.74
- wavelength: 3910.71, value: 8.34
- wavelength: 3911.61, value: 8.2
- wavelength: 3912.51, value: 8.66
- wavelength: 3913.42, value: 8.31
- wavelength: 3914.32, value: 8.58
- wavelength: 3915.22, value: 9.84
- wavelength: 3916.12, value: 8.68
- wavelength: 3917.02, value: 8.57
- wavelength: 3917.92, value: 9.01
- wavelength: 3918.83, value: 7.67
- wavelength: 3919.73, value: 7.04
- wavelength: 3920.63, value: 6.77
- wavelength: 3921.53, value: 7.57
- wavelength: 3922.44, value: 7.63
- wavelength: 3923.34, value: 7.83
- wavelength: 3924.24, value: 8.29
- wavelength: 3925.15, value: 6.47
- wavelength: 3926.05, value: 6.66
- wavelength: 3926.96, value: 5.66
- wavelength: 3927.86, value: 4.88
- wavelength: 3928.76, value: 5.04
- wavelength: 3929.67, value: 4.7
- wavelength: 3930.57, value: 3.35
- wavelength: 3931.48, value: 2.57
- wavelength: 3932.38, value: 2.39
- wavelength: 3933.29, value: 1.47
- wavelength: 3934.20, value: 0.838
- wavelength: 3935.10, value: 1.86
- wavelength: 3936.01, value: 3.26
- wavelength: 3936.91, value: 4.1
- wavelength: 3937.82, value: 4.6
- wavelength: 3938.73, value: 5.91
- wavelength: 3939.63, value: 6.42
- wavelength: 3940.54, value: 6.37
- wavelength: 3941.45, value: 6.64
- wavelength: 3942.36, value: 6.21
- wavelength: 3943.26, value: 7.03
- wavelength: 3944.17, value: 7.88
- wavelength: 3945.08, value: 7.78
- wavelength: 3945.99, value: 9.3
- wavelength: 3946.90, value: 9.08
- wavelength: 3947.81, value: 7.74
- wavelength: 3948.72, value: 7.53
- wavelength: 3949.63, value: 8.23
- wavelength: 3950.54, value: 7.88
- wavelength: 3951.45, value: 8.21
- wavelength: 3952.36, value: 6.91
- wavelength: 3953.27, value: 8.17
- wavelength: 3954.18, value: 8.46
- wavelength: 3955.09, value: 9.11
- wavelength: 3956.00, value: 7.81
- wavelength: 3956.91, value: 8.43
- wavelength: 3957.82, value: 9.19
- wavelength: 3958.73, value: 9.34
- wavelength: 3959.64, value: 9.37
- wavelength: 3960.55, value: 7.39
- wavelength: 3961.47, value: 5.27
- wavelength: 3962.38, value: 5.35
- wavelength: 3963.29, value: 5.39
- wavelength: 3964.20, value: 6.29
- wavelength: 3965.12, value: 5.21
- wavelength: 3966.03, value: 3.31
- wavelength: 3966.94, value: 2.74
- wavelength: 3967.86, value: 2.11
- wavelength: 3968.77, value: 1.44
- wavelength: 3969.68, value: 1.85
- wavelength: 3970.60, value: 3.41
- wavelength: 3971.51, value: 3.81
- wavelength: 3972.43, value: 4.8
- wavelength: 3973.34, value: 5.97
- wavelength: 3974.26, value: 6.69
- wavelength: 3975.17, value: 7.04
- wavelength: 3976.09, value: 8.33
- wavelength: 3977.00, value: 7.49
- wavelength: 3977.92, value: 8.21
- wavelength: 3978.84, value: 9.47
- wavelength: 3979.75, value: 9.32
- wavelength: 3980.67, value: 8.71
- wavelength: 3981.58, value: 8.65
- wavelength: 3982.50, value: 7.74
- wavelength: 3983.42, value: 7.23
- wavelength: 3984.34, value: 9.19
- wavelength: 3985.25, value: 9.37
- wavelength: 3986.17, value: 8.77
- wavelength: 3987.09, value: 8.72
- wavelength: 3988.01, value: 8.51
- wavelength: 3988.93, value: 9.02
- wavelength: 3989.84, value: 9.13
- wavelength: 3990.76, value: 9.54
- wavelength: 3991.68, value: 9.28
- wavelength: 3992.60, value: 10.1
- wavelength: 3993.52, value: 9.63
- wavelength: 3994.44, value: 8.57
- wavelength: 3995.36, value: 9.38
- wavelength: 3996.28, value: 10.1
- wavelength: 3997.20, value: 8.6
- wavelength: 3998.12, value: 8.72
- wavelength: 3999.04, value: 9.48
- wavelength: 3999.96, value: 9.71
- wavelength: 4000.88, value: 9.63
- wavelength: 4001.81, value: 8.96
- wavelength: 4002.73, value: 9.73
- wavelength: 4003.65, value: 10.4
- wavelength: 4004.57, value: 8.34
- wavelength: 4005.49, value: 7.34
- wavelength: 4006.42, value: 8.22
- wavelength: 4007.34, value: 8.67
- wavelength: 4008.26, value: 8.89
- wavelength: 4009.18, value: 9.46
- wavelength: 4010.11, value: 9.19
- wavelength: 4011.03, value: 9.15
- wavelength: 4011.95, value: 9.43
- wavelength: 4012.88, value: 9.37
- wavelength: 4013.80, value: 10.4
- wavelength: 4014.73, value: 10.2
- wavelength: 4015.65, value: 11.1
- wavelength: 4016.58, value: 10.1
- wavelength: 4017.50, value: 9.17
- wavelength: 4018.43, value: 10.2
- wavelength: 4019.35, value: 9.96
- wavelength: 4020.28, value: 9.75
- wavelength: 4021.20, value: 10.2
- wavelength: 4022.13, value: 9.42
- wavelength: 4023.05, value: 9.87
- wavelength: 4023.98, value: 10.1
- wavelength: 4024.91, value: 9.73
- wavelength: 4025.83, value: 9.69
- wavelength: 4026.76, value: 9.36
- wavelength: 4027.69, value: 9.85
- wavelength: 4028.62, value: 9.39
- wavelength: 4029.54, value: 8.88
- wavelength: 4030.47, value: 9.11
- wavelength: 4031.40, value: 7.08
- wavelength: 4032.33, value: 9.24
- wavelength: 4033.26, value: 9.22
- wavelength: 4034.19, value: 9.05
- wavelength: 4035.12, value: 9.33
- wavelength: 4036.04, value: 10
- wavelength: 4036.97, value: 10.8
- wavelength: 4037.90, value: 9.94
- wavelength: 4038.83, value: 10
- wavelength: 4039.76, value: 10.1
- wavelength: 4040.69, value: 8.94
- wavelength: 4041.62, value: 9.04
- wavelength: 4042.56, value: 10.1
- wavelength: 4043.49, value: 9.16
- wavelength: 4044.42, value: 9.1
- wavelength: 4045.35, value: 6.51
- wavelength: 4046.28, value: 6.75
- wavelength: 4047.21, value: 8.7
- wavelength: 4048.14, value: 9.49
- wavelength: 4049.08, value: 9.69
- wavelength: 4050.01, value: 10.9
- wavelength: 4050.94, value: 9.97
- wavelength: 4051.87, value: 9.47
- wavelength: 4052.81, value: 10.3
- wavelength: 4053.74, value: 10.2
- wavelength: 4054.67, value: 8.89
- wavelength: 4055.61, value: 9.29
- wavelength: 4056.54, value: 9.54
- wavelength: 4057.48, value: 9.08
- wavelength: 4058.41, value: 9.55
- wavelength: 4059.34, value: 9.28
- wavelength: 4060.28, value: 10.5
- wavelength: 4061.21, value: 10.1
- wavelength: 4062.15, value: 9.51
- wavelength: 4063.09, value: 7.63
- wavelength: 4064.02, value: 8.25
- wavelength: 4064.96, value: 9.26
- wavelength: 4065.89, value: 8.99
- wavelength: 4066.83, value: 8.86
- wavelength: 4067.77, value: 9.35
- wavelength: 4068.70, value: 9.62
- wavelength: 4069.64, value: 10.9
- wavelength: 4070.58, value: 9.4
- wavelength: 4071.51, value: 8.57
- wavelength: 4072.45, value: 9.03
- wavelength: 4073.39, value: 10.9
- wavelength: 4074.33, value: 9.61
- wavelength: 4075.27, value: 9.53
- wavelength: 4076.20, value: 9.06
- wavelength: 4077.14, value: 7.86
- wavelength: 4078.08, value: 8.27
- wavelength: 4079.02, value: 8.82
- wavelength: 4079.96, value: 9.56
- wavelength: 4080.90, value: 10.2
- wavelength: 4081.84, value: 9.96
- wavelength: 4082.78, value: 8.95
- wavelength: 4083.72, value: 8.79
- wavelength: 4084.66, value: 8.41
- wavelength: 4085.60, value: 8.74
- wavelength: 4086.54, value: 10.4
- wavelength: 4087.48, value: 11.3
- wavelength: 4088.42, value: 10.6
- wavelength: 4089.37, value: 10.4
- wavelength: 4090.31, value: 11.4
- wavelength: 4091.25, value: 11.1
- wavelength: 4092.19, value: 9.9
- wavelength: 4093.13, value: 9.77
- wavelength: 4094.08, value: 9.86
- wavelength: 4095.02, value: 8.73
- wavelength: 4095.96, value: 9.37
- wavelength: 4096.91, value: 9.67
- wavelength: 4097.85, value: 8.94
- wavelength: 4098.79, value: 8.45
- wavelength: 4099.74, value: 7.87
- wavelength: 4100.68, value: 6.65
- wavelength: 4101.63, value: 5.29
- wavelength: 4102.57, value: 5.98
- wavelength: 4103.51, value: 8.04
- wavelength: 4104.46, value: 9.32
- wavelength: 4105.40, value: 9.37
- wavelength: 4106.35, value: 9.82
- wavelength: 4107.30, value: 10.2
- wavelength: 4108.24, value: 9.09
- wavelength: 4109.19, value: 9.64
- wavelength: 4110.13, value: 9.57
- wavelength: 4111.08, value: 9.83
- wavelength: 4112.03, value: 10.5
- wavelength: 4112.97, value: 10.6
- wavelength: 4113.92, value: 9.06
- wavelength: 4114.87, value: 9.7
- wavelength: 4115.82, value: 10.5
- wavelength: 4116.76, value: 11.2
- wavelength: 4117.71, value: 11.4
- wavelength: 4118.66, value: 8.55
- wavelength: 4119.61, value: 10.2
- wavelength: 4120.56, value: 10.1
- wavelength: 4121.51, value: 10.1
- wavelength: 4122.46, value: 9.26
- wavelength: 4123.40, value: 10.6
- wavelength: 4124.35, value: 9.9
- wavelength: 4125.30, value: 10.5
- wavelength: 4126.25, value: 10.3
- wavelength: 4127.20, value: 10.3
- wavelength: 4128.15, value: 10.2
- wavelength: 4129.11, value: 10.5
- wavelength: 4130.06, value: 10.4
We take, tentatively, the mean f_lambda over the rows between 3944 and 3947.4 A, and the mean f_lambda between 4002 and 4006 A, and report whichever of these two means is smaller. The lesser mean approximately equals 8.5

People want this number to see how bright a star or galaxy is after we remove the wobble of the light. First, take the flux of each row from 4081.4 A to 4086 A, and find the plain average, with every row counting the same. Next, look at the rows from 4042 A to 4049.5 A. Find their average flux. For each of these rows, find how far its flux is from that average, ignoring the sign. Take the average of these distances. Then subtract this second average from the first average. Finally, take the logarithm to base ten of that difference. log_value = 0.900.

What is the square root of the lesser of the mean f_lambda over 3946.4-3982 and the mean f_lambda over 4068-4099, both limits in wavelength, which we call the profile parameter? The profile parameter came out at 2.60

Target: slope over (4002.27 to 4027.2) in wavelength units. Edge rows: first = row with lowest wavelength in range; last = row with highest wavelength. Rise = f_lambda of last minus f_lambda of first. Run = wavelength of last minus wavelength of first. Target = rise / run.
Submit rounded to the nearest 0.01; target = -0.02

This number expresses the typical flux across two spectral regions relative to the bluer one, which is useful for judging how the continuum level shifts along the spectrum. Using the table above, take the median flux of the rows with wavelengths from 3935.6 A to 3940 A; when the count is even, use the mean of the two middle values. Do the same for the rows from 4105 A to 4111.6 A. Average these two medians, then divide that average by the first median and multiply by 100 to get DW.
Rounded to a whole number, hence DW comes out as 155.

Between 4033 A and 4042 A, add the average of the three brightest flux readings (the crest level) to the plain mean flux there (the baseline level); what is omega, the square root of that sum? 4.47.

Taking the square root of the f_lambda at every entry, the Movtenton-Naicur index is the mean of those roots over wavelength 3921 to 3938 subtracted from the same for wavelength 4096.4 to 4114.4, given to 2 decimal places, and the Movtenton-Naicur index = 0.87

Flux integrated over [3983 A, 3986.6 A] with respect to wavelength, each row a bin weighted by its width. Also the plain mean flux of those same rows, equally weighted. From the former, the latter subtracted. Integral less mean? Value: 23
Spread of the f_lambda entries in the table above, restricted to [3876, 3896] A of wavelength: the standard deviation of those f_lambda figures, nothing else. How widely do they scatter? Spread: 1.1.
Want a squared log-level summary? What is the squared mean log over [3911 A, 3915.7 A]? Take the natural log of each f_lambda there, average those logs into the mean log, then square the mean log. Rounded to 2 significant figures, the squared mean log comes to 4.7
